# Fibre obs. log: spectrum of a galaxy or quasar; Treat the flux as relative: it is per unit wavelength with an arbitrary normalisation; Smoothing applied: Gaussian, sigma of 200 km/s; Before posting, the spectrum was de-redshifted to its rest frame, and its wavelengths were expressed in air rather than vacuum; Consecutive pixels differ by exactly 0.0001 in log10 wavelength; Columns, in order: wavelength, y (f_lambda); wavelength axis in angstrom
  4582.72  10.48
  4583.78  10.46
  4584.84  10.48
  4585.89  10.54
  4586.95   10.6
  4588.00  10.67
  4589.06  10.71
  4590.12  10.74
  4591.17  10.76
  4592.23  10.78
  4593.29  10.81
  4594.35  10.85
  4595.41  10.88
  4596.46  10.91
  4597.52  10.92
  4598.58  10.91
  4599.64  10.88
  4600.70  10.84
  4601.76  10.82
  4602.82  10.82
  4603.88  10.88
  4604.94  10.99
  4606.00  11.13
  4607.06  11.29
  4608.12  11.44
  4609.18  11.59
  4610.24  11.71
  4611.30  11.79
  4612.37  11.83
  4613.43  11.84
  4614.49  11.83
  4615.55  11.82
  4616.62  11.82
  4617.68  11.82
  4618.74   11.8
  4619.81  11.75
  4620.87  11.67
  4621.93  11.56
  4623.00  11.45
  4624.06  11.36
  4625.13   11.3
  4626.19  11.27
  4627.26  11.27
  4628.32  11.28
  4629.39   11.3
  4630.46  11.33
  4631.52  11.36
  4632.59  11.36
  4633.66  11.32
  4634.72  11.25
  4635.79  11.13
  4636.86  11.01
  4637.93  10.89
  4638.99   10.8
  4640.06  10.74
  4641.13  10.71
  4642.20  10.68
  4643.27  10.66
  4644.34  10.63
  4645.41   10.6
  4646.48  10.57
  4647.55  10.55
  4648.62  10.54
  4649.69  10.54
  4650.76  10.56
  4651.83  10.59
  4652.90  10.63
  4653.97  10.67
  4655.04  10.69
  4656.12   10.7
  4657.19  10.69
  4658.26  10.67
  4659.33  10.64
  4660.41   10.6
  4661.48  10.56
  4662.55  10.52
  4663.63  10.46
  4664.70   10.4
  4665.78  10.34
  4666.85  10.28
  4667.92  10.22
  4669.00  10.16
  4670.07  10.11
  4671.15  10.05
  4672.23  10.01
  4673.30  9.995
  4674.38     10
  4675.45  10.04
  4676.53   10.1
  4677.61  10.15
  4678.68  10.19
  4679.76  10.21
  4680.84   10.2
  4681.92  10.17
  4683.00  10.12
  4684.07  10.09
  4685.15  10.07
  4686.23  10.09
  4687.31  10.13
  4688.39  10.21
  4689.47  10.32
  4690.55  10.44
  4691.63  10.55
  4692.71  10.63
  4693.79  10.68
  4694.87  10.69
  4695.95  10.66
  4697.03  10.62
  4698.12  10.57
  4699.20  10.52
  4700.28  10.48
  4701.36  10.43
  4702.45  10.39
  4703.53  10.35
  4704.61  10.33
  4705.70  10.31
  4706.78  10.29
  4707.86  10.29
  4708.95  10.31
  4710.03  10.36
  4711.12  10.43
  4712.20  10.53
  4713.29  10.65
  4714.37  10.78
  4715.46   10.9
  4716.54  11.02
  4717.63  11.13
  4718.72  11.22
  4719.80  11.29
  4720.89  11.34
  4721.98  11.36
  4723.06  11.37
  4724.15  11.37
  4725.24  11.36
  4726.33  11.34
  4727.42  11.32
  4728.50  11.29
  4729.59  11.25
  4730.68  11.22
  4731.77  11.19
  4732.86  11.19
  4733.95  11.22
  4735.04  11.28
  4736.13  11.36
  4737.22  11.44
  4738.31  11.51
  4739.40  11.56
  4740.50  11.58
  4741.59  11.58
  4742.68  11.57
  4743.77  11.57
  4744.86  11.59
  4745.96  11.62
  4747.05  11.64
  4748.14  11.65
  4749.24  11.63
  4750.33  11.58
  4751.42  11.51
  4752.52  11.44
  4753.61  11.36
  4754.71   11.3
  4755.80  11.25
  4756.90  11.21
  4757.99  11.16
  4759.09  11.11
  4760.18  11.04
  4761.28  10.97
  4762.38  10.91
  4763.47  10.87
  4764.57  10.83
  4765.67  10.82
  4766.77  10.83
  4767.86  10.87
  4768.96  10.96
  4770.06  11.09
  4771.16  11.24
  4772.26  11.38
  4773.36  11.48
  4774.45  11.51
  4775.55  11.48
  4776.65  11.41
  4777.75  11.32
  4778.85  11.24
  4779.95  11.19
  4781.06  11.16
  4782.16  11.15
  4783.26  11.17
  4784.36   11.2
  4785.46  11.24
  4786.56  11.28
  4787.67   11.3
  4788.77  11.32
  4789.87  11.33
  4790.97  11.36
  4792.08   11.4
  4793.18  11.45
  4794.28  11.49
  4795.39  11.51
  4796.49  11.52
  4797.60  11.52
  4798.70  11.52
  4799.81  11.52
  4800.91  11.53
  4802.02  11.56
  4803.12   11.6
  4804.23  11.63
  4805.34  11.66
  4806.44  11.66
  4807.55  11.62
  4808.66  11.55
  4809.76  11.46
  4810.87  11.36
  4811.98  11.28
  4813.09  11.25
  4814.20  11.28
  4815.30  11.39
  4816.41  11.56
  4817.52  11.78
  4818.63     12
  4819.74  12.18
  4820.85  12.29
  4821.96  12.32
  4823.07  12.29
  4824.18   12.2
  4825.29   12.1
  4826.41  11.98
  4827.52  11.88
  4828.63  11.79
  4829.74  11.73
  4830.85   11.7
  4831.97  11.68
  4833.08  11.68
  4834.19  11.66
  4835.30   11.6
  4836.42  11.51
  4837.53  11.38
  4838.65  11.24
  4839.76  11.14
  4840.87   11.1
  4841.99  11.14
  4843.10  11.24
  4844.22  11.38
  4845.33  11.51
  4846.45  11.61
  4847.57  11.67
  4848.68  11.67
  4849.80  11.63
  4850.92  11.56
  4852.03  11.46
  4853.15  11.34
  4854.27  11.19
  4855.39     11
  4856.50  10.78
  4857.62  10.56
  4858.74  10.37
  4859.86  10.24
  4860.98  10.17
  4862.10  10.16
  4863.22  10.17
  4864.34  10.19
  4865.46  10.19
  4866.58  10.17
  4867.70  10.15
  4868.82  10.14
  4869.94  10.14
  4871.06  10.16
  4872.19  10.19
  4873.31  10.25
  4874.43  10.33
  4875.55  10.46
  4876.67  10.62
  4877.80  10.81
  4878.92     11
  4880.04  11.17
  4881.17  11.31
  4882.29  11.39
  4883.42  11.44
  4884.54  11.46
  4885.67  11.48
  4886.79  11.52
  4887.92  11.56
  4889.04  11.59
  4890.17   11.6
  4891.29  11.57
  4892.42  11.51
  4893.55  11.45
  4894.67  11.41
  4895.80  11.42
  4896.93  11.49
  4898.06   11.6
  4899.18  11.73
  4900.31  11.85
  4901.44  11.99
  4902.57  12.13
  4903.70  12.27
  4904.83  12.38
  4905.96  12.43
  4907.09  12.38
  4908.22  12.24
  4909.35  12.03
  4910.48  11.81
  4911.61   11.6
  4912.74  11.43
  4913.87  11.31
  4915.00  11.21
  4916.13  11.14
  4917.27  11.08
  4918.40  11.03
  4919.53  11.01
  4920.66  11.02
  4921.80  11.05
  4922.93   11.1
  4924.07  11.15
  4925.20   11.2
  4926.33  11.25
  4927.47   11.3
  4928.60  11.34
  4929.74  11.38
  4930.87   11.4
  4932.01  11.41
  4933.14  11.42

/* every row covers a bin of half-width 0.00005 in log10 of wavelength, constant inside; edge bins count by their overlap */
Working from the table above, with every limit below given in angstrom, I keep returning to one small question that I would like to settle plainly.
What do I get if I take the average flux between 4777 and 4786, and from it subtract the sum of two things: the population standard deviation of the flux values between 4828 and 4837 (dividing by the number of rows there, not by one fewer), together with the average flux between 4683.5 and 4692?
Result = 0.89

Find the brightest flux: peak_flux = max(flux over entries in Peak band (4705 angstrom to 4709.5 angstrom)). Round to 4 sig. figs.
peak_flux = 10.31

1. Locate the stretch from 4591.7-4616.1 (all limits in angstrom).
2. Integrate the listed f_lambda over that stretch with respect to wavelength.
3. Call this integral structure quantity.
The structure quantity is 273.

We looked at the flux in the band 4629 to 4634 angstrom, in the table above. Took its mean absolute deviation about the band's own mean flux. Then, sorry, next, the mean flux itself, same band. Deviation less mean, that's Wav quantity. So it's -11.3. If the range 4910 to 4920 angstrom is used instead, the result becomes -11.1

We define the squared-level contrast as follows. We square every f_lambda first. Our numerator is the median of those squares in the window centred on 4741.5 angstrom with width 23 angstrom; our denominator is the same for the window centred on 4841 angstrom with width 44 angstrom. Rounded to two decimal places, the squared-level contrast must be 1.00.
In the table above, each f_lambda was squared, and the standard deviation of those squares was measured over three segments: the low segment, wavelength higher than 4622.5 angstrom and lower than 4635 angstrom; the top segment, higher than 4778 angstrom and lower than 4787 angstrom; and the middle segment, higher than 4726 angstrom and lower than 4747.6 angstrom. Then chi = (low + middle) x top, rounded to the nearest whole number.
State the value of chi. 5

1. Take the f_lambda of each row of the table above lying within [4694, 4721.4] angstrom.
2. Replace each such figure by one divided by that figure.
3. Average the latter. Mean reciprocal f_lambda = 0.0941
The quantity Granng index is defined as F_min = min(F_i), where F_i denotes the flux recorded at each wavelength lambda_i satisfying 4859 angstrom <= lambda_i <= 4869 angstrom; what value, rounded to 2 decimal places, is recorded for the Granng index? 10.14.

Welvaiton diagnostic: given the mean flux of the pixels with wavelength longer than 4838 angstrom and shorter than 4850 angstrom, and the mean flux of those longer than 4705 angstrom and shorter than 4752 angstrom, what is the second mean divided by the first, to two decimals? 0.98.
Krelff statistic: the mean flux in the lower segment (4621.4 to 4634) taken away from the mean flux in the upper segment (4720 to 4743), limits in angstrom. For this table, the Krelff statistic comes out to 0.02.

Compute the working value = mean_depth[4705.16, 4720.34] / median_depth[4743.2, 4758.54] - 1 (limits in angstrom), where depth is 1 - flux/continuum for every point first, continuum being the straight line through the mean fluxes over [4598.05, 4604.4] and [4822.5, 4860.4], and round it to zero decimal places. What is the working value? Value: -2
